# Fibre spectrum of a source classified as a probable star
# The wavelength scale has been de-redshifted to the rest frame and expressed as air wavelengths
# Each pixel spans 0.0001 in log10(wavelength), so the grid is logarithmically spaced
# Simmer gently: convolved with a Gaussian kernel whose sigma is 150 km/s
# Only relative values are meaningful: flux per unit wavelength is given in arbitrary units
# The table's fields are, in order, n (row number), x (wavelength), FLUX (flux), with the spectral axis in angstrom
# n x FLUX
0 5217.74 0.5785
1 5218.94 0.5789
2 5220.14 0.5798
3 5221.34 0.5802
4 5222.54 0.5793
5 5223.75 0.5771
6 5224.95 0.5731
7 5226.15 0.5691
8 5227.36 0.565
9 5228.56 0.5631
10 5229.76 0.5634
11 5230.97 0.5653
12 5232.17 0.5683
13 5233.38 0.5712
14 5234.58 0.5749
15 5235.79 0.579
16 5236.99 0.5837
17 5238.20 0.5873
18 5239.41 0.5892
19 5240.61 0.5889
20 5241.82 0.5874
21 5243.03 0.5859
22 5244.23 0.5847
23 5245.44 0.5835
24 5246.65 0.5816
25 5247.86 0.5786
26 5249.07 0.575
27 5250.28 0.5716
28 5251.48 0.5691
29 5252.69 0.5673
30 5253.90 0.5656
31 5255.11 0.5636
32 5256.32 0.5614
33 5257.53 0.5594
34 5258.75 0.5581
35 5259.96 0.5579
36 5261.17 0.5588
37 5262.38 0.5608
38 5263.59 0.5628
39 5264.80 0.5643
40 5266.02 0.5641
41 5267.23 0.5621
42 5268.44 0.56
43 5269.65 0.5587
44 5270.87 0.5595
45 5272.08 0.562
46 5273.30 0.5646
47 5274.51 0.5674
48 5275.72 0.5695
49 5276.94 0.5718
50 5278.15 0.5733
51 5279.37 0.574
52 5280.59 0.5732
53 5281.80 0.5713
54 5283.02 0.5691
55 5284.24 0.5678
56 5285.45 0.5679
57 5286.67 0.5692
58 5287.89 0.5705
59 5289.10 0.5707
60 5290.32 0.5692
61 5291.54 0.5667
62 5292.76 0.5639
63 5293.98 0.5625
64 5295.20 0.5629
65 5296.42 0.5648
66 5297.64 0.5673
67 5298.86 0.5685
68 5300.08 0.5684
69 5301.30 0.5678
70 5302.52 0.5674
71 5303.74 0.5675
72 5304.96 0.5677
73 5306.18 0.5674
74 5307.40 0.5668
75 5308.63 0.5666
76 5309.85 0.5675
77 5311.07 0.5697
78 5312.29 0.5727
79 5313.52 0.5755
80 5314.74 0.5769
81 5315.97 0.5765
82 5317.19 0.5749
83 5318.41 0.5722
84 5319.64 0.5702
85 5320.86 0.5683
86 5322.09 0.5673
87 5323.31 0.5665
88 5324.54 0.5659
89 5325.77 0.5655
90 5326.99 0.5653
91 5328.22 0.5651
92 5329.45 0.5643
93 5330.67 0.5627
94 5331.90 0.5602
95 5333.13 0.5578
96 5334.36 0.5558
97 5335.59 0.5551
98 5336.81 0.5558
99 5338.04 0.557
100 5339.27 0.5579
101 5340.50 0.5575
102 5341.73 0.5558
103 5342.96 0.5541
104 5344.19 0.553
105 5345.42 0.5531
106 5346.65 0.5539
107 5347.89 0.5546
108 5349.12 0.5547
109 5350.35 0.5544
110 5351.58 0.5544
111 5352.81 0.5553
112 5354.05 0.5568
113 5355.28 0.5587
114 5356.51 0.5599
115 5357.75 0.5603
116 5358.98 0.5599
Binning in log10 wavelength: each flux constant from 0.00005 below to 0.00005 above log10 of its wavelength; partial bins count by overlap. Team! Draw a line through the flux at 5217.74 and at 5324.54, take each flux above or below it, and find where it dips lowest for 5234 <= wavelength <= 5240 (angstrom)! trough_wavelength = 5234.58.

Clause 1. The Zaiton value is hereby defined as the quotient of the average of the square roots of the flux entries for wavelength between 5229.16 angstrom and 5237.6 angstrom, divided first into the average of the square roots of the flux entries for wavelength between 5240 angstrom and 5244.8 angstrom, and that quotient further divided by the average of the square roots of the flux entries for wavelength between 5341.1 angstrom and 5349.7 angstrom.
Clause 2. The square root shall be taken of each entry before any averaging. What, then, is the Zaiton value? 1.36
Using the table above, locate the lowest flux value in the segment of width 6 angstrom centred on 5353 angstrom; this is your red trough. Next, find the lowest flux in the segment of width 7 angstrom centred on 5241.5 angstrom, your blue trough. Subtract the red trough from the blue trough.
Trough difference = 0.030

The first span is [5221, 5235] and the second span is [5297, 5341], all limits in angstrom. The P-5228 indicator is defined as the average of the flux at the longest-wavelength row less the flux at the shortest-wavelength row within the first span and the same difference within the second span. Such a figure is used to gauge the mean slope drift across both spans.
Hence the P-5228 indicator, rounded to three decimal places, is -0.008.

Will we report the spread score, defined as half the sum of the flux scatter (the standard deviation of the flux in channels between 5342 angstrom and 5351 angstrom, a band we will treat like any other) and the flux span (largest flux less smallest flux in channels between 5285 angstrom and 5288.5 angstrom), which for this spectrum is 0.0016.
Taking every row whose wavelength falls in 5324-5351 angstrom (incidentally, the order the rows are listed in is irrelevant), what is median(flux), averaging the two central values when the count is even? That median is 0.556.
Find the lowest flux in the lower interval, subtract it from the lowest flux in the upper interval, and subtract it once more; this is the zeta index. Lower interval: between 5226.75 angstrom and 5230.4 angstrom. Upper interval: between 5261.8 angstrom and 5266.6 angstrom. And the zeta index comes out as -0.565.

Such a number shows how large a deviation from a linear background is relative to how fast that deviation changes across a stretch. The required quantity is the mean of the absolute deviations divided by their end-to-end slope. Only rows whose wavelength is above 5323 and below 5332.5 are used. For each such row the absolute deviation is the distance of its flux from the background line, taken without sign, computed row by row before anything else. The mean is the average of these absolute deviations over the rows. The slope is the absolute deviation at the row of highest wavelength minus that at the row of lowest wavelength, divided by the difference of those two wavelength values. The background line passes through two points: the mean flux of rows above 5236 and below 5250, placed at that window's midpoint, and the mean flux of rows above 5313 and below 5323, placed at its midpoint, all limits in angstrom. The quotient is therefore 12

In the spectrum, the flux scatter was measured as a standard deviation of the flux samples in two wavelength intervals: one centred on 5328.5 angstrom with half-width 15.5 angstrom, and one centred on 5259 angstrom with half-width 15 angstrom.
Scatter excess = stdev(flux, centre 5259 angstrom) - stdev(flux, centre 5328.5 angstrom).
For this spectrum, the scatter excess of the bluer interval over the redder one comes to 0.0009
